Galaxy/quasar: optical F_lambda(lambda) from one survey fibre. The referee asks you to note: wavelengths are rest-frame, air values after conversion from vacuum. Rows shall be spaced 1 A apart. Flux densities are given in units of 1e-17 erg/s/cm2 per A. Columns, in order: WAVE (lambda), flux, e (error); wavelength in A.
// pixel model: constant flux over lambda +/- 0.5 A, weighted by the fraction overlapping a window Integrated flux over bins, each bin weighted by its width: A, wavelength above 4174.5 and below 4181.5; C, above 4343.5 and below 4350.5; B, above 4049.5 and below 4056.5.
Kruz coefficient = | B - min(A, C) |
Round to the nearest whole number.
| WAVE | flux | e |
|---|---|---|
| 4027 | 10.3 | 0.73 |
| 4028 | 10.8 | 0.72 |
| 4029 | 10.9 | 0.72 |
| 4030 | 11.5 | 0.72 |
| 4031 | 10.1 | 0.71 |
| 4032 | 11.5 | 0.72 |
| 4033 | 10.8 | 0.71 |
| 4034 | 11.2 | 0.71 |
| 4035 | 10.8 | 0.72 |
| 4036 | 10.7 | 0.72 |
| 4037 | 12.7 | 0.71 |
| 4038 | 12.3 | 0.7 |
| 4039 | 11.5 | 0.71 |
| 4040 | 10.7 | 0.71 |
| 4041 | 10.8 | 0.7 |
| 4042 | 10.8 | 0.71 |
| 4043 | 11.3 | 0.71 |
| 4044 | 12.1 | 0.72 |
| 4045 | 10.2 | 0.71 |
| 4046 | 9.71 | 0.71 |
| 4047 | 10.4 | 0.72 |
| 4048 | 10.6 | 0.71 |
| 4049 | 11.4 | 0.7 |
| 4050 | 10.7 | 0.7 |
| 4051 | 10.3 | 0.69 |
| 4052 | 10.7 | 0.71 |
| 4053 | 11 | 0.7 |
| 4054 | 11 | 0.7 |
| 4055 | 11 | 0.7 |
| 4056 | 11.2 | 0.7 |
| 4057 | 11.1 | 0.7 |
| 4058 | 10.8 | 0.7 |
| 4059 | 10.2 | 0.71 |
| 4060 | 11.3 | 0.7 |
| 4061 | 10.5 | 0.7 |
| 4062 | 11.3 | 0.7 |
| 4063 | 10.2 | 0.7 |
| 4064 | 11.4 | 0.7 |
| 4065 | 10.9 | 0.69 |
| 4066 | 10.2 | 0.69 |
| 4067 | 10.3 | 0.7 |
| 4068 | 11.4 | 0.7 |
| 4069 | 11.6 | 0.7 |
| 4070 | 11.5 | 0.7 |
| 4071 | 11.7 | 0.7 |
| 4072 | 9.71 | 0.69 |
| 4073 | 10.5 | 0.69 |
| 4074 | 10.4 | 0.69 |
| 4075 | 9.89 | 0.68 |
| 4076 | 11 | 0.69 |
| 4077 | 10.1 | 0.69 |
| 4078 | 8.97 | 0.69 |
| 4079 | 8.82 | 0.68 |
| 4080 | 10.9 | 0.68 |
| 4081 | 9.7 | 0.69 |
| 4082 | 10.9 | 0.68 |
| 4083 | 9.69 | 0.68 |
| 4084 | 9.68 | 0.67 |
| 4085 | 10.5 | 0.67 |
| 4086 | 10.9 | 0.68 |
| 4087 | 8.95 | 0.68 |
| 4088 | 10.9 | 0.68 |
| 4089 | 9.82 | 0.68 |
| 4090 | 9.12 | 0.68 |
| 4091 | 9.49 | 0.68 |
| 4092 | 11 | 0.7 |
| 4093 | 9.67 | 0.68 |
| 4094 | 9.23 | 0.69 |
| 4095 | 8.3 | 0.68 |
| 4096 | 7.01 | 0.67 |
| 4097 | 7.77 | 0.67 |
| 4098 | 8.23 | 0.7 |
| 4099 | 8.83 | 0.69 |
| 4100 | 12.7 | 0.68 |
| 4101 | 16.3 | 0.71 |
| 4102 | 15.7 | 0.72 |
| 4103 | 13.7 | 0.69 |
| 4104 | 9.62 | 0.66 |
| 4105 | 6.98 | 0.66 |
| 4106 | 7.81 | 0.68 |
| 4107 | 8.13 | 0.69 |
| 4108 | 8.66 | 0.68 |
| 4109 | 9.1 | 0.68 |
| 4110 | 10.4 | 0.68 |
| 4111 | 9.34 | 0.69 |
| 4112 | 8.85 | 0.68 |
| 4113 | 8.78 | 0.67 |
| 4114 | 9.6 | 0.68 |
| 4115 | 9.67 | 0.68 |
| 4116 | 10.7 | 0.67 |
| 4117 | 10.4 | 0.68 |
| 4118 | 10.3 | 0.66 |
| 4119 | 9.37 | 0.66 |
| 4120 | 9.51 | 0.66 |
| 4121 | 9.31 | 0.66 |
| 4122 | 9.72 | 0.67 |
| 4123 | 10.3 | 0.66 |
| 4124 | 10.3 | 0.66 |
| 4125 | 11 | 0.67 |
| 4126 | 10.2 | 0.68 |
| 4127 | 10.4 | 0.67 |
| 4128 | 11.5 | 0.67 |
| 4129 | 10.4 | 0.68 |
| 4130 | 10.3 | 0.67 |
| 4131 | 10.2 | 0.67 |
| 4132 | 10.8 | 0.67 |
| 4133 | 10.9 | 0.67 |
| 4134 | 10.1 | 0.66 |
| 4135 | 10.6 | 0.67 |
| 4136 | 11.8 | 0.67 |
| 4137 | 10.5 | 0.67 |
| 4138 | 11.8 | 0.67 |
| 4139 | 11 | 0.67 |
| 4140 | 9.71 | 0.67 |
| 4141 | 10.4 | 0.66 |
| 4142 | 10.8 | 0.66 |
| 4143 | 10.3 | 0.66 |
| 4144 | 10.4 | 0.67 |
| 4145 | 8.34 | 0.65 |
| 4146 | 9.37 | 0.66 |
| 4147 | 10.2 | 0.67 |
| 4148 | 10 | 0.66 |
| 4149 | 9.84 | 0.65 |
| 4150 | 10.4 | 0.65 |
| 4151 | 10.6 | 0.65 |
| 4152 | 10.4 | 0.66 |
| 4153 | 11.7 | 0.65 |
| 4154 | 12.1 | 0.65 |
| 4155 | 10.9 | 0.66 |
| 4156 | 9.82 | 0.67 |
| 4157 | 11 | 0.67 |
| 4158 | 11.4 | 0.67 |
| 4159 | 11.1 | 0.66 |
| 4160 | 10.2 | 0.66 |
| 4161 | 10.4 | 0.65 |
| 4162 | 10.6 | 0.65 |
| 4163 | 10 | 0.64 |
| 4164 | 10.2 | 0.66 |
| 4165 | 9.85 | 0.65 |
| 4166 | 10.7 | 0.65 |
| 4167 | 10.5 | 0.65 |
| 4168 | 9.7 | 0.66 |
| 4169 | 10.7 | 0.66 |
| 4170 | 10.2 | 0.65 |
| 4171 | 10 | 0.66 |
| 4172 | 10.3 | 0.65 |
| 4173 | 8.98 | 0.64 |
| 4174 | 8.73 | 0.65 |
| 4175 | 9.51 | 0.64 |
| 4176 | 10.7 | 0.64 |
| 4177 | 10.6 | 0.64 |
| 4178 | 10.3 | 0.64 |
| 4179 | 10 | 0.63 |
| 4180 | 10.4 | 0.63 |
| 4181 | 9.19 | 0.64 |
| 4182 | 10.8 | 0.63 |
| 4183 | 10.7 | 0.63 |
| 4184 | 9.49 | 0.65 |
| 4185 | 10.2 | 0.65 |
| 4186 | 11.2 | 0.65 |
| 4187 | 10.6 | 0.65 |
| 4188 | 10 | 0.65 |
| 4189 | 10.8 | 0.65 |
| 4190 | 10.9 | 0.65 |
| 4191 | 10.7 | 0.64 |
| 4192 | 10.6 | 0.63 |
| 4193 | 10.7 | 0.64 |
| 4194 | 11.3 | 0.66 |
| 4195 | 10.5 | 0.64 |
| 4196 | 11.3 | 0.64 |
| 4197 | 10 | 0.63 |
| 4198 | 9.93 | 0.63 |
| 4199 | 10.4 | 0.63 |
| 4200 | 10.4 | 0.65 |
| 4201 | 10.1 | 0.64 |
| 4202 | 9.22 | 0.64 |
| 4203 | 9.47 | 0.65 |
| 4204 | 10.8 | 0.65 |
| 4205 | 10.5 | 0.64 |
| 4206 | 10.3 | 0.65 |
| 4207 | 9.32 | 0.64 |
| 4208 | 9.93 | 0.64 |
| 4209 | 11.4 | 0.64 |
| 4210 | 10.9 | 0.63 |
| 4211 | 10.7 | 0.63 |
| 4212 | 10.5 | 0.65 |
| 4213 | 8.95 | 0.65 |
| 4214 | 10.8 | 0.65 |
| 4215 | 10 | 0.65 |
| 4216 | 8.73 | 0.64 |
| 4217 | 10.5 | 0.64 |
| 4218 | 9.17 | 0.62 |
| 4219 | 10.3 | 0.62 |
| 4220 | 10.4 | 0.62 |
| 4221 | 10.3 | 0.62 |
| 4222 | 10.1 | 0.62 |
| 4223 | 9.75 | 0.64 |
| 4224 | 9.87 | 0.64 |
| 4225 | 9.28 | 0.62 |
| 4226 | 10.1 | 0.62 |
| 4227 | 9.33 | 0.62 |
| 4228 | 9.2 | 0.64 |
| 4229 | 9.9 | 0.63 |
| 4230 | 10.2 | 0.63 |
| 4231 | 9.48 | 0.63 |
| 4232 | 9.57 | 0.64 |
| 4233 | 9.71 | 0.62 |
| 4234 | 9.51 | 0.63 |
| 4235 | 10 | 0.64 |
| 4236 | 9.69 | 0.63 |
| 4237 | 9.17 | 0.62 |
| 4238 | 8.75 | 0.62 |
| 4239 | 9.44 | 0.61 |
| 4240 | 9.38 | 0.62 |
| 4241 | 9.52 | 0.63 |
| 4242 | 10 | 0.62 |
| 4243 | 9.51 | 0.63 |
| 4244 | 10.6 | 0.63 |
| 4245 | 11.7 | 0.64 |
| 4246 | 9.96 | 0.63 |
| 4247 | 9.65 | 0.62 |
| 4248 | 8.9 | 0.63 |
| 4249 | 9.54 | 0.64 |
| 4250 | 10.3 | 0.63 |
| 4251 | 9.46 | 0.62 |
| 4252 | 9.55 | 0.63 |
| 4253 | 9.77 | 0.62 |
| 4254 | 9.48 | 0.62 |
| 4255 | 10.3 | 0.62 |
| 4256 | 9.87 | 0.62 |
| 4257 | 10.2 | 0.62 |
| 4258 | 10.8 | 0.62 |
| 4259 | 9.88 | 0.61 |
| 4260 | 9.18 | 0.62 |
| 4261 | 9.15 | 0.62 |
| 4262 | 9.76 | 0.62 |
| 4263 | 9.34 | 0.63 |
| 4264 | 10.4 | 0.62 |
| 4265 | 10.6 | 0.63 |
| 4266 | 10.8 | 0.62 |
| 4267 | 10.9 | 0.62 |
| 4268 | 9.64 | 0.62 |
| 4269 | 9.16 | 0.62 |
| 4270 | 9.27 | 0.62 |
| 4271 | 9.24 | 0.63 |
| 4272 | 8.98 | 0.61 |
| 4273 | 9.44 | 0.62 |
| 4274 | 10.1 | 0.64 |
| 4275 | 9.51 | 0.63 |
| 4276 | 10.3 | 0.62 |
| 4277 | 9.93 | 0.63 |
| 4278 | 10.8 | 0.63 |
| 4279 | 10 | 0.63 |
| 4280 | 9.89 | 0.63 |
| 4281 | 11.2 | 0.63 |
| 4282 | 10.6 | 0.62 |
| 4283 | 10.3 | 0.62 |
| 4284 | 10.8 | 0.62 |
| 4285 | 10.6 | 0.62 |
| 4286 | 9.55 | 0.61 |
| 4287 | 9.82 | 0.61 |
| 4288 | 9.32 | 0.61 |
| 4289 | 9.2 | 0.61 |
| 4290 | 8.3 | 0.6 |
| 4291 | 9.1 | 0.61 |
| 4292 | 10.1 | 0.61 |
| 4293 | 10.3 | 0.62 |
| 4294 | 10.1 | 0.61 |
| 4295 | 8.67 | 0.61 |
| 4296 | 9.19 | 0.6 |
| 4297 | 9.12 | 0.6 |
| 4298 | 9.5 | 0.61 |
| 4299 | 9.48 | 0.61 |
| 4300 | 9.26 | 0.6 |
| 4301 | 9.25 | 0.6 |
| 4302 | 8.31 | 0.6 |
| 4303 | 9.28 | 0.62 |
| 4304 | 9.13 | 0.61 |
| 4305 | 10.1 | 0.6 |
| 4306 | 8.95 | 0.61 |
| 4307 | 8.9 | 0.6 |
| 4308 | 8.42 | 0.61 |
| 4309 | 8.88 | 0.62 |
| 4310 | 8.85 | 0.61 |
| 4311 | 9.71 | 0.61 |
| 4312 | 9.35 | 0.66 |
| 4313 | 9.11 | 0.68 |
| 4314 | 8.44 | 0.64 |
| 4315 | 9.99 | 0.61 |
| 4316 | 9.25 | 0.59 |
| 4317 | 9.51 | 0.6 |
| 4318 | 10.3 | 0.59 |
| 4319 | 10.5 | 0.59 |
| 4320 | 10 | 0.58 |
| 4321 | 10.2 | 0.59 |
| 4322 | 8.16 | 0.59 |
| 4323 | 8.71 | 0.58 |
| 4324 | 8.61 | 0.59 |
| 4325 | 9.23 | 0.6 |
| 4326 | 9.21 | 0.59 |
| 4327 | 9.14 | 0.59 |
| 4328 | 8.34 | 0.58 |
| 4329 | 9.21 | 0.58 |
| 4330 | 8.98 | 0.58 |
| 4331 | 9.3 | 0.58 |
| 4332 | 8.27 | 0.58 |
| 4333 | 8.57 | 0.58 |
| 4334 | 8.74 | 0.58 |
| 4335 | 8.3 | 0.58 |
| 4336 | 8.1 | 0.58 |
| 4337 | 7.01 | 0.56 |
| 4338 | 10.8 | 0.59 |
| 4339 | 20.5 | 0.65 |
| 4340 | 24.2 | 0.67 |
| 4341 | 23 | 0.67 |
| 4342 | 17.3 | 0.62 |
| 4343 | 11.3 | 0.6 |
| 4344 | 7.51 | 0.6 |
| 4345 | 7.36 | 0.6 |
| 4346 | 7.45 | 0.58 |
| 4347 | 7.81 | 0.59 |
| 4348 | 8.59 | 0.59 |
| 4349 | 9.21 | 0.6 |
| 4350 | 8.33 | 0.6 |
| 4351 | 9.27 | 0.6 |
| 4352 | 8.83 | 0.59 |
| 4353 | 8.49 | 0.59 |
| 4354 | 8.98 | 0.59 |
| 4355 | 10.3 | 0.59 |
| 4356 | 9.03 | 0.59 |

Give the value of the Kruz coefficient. 20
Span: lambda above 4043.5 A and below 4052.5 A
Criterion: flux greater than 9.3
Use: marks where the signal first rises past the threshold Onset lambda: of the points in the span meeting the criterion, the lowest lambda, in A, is 4044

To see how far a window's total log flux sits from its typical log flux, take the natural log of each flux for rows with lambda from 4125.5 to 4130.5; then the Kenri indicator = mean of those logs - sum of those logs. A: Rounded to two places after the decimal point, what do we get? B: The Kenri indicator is -9.42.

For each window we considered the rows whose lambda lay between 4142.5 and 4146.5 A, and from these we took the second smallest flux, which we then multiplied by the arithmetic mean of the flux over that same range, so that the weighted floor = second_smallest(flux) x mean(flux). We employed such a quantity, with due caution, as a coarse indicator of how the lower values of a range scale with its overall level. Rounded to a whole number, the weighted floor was 90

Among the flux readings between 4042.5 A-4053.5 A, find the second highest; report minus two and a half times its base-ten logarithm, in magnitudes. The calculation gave -2.64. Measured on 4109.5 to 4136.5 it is -2.65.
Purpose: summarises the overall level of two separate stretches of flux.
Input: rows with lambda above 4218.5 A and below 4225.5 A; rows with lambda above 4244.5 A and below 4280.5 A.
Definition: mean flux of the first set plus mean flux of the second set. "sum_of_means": 19.9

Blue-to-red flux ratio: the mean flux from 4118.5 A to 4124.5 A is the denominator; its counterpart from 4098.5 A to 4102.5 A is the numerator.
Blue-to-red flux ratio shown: 1.37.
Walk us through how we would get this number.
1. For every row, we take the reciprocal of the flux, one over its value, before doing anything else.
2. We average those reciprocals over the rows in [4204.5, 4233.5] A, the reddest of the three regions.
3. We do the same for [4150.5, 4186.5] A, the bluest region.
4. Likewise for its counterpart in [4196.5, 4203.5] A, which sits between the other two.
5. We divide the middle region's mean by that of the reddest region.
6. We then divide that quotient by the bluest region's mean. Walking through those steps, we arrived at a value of 10.3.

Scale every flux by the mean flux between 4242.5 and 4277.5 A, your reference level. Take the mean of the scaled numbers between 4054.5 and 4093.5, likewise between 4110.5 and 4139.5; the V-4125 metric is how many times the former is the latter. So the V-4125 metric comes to 1.02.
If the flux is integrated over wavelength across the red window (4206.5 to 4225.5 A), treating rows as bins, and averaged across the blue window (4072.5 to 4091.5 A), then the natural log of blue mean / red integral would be -2.95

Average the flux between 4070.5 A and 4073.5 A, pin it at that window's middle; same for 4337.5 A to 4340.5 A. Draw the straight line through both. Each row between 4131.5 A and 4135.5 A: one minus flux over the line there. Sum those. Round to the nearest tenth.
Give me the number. 0.6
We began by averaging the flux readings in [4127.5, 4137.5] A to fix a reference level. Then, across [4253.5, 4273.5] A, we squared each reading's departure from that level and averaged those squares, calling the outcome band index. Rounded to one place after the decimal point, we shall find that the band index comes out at 1.2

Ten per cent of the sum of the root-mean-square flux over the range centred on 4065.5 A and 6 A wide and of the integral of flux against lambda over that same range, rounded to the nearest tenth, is 7.5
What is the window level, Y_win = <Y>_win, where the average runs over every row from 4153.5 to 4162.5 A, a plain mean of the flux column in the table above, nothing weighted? 10.8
